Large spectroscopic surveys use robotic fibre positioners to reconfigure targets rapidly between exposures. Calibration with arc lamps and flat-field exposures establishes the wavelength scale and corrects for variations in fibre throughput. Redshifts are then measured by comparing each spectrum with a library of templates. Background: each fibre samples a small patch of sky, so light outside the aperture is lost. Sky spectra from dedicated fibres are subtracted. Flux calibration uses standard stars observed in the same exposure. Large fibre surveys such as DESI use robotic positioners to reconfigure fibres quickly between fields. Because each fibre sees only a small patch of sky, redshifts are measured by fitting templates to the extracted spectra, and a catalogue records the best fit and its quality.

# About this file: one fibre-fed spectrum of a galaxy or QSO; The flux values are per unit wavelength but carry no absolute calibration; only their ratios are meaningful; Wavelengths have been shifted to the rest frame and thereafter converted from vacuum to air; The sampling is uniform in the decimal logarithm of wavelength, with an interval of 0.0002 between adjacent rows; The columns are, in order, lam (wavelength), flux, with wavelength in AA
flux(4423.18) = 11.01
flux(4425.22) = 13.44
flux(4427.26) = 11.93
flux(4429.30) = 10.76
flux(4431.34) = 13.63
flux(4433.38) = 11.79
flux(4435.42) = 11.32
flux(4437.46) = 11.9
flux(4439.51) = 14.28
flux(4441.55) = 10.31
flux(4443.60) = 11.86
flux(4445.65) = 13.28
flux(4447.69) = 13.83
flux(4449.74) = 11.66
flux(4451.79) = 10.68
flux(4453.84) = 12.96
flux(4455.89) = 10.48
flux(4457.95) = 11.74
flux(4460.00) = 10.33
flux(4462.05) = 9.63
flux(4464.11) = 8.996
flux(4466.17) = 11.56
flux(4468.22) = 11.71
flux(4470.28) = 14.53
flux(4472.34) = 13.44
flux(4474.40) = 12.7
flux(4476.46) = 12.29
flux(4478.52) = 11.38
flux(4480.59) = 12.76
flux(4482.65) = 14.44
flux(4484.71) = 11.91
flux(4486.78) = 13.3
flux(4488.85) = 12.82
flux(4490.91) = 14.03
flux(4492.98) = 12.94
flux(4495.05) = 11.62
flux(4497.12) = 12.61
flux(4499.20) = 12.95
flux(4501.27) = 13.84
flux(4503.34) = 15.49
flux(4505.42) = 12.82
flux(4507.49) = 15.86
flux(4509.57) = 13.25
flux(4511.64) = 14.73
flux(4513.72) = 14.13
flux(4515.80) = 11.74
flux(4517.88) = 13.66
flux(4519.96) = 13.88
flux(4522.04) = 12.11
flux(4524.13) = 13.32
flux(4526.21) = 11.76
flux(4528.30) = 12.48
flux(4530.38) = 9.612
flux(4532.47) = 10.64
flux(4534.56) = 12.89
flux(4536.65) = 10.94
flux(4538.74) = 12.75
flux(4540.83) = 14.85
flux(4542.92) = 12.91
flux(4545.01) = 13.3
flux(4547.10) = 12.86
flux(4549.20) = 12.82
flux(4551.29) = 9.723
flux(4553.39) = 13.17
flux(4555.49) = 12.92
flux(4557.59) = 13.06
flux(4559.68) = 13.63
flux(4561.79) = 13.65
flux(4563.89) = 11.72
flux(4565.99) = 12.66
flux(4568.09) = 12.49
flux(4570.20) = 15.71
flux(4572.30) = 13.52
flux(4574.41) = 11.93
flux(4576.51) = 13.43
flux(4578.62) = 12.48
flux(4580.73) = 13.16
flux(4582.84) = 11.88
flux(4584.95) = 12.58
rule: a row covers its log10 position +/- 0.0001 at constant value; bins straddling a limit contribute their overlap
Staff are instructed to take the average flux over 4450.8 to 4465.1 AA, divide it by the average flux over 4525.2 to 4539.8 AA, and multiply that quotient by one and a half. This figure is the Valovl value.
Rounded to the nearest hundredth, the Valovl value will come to 1.38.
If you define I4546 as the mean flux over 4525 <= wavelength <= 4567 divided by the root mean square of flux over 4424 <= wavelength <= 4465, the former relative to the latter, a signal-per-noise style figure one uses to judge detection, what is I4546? 1.05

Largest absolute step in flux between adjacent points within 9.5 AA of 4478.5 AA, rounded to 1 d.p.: 2.5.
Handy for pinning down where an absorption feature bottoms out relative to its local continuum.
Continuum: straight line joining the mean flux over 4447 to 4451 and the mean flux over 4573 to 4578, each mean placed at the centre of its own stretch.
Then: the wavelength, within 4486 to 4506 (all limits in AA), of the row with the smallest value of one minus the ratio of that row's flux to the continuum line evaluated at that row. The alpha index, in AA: 4503.34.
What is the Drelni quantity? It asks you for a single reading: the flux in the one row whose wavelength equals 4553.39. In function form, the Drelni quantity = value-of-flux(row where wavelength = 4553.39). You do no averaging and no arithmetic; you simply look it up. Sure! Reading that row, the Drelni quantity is 13.17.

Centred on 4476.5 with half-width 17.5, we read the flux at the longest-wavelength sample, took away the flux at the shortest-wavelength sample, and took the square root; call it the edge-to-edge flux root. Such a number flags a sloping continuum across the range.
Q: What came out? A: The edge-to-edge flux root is 1.6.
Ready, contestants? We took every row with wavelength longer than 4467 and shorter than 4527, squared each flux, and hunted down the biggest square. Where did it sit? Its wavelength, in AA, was 4507.49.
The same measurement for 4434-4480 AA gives 4470.28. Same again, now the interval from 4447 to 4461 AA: 4447.69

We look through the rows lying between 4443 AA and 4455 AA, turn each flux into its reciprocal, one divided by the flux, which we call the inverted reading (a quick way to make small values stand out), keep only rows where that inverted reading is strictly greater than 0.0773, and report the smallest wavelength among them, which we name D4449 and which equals 4443.60 AA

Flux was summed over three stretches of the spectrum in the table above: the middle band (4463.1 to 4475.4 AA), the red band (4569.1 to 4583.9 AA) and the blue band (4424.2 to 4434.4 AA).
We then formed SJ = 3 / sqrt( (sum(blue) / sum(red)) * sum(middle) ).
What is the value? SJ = 0.43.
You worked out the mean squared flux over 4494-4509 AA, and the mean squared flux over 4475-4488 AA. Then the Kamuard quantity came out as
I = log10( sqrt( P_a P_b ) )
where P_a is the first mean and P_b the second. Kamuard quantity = 2.24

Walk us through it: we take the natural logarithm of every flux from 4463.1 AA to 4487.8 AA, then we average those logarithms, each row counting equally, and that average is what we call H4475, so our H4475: 2.51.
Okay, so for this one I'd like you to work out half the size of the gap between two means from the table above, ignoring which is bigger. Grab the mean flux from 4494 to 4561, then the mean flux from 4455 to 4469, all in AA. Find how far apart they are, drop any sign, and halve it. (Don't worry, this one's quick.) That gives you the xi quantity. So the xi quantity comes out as 1.13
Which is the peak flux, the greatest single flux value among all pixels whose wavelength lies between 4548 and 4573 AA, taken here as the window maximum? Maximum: 15.71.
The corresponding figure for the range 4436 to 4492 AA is 14.53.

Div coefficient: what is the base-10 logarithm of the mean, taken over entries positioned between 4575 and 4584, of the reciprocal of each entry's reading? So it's -1.10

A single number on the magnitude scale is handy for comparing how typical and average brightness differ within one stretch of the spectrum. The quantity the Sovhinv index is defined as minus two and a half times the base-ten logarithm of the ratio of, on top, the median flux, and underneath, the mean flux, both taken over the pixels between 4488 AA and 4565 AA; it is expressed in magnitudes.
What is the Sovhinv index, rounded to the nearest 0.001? -0.001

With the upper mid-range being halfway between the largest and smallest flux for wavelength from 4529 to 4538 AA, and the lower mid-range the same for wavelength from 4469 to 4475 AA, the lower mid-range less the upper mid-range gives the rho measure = 2.4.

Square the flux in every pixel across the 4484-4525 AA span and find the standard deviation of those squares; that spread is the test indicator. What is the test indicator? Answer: 31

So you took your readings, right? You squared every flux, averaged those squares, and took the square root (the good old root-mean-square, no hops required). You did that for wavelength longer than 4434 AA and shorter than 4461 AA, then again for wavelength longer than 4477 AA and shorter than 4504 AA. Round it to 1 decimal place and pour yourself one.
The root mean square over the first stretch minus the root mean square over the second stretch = -1.2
